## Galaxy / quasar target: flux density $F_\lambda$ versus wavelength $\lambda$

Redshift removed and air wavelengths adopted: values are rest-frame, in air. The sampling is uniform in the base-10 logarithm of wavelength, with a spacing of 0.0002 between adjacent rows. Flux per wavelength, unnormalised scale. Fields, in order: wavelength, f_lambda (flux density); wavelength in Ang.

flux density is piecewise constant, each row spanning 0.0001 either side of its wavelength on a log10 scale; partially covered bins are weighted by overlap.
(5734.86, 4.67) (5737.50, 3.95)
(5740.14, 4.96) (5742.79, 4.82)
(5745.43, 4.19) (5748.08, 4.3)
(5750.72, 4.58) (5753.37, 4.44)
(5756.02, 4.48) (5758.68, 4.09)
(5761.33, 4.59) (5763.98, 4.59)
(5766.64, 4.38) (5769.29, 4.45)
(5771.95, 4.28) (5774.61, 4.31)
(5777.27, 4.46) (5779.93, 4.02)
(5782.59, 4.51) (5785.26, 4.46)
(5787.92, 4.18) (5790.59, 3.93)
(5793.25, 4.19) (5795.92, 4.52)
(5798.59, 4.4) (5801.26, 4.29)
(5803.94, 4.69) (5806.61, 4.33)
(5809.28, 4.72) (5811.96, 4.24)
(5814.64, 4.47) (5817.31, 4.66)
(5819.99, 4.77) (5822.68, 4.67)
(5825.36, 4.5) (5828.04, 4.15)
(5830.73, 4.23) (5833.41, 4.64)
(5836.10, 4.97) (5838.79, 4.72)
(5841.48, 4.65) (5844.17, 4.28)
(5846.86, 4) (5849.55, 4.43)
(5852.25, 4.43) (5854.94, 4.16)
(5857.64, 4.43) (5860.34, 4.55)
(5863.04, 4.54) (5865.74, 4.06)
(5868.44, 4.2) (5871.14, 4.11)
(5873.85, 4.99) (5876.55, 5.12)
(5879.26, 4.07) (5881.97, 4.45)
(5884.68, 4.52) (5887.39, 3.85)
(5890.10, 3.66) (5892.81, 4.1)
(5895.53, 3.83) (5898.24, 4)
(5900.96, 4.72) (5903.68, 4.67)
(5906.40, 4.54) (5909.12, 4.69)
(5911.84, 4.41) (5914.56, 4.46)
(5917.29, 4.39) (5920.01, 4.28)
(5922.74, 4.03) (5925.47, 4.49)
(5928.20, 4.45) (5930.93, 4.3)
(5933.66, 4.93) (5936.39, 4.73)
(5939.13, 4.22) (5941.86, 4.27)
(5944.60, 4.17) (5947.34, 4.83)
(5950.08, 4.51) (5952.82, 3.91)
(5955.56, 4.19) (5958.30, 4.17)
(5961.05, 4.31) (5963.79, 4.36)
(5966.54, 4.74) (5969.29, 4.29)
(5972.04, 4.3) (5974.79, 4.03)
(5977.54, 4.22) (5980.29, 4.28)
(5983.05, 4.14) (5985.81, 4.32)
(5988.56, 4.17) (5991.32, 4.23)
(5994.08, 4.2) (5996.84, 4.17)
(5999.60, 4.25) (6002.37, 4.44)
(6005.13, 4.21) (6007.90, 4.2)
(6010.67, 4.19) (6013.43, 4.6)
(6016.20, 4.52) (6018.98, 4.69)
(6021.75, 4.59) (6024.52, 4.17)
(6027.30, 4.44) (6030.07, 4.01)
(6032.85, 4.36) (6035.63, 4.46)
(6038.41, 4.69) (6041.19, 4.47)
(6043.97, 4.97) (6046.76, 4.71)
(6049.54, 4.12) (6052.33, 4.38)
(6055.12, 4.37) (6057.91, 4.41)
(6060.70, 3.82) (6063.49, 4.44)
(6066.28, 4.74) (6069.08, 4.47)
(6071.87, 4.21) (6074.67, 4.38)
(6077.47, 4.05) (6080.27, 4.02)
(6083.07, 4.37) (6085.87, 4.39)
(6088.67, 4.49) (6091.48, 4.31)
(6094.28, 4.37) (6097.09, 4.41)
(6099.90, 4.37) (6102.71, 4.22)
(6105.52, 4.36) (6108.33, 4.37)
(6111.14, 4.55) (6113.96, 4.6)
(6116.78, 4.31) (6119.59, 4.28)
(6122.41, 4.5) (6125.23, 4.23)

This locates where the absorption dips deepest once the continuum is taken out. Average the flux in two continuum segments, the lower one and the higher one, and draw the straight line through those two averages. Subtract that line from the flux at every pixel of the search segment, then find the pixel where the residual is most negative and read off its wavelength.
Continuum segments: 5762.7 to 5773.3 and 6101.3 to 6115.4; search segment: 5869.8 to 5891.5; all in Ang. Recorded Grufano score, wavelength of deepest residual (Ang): 5890.10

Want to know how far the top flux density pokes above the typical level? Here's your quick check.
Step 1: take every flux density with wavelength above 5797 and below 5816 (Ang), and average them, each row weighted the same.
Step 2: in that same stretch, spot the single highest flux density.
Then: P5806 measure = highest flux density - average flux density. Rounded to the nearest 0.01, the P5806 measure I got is 0.27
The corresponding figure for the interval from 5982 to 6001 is 0.11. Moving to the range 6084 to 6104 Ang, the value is 0.12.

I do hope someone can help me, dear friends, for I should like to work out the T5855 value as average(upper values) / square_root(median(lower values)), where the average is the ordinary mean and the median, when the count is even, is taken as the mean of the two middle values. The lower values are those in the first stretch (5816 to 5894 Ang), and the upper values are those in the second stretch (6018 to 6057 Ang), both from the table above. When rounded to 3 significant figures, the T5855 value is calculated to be 2.12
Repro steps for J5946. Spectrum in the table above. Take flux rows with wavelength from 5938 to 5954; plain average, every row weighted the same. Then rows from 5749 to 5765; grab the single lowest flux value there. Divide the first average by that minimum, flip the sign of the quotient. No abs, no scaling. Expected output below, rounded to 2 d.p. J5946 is -1.06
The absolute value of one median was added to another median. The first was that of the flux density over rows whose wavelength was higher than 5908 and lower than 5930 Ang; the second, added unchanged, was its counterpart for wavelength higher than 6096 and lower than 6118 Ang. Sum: 8.80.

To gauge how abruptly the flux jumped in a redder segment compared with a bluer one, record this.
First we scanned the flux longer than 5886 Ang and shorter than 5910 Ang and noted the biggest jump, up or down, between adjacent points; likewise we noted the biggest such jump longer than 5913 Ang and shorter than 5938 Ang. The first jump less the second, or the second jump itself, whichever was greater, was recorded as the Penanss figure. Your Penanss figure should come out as 0.63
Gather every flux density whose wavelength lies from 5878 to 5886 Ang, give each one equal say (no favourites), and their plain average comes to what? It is 4.35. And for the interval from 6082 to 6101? 4.39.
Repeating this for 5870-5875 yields 4.55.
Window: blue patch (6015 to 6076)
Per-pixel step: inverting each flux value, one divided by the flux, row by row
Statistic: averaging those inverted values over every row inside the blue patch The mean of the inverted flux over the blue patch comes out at 0.227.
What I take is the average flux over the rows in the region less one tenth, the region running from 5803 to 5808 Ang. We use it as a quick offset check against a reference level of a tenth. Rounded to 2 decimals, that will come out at 4.41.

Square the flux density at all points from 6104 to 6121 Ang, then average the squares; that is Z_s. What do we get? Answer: 19.5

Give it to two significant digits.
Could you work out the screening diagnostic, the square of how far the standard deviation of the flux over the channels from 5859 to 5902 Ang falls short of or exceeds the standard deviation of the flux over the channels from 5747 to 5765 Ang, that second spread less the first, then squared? 0.054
